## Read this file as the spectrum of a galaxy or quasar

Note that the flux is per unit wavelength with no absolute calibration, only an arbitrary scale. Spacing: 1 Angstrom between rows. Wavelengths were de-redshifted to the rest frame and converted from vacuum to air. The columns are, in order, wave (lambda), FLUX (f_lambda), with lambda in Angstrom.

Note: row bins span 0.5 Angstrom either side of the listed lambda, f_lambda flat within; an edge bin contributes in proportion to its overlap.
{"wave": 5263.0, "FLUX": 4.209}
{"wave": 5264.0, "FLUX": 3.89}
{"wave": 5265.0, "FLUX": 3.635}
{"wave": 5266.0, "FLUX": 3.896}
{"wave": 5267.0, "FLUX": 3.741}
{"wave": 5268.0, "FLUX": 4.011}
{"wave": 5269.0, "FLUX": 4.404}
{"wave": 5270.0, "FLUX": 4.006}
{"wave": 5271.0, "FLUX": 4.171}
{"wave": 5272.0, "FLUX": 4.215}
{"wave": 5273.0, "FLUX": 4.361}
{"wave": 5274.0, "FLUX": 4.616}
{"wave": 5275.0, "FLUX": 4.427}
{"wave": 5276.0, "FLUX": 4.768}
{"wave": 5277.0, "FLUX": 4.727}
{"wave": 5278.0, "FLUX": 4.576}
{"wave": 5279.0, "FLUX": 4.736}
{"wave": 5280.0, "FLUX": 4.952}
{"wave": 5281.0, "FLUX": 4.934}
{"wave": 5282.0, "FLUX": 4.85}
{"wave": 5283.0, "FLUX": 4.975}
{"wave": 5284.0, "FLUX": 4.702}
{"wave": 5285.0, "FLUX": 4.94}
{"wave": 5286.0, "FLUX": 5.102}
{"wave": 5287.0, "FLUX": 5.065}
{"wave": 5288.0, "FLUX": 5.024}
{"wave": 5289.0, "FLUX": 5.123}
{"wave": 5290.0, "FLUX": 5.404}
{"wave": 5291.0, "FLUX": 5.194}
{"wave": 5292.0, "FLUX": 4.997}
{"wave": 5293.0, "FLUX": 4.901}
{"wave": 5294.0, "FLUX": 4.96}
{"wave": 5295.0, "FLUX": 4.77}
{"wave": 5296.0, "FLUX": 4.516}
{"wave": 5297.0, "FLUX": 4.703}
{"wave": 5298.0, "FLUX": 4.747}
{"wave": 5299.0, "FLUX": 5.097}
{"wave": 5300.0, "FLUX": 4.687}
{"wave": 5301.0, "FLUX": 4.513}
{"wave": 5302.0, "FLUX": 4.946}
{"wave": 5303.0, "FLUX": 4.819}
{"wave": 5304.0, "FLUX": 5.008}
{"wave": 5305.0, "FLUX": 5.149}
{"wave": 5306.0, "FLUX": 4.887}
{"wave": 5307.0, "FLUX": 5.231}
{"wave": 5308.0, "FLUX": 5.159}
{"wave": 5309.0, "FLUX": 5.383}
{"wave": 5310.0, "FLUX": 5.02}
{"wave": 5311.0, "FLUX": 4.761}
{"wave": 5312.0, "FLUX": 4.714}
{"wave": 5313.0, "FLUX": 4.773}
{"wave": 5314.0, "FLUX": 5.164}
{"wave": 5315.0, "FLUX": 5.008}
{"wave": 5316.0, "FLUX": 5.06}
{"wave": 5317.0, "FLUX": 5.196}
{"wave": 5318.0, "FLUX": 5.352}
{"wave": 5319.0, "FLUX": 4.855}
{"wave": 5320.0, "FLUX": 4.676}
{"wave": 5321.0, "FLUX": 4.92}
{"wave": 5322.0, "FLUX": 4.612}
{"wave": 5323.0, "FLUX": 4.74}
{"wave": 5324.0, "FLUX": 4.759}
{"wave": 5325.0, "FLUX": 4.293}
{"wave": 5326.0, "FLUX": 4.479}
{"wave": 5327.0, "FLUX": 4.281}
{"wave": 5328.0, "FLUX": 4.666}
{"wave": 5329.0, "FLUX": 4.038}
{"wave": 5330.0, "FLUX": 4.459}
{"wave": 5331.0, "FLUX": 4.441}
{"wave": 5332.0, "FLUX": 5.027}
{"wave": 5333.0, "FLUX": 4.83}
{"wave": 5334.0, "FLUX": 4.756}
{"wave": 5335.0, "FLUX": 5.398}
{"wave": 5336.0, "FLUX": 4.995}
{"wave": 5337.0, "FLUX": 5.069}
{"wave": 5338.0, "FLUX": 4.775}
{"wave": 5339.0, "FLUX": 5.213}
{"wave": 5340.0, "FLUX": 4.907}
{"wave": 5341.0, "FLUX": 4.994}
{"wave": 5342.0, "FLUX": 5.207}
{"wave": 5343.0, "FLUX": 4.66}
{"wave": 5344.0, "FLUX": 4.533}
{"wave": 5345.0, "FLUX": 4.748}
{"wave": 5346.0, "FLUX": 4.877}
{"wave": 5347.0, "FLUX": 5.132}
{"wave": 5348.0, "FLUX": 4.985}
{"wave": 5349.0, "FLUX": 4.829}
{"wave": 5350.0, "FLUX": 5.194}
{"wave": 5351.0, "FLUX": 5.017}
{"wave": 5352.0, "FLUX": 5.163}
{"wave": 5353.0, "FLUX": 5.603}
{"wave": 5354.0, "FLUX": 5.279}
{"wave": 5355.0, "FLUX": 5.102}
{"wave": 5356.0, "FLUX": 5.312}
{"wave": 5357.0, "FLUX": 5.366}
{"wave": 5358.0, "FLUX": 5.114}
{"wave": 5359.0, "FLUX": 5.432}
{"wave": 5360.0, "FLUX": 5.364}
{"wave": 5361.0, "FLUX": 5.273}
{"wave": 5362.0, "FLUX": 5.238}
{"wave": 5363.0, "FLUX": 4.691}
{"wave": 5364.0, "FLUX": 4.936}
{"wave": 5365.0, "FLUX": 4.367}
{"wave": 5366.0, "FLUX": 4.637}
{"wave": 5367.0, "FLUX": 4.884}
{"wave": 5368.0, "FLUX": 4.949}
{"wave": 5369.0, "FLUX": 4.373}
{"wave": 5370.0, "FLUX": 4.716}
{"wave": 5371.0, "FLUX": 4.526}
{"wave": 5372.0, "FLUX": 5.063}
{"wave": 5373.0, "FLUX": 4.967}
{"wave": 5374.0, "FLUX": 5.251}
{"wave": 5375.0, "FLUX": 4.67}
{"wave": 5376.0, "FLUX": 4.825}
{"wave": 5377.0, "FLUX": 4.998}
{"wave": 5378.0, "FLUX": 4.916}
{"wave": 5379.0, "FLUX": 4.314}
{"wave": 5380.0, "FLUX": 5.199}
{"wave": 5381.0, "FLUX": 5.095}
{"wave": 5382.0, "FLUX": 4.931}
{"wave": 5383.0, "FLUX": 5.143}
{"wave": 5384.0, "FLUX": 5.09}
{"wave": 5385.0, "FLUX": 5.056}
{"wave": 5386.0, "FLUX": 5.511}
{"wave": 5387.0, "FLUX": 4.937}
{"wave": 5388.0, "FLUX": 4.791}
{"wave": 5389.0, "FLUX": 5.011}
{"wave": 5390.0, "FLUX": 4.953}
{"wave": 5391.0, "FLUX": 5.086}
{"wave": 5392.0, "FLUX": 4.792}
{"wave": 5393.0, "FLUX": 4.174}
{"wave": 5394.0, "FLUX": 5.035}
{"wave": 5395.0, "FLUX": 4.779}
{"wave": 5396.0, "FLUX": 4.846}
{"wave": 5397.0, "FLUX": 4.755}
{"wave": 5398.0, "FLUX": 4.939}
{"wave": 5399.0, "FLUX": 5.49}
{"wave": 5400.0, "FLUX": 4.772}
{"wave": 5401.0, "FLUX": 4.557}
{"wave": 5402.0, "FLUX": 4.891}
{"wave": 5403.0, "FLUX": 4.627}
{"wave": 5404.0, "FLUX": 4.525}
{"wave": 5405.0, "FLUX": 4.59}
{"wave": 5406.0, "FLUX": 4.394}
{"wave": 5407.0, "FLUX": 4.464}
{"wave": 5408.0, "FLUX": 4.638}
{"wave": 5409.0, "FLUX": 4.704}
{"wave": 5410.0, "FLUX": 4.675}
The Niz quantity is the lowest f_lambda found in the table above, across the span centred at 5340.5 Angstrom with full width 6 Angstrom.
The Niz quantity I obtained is 4.66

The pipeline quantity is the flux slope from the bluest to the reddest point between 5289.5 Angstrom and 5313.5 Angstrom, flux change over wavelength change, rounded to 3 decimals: -0.027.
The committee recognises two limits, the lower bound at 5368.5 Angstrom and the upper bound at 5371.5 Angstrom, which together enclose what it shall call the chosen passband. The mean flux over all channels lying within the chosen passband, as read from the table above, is 4.5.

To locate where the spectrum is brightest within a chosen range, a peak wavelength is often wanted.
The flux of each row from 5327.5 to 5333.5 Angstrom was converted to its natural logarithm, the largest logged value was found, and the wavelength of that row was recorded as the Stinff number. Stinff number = 5332.0 Angstrom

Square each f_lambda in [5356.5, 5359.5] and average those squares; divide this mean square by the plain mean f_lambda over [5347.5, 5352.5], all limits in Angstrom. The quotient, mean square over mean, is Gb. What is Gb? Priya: 5.6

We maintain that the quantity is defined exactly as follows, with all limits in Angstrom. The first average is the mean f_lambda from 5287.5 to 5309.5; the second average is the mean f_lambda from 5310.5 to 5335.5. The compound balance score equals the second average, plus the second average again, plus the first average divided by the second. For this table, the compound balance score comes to 10.6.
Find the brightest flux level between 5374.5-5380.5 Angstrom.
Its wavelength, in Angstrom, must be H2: 5380.0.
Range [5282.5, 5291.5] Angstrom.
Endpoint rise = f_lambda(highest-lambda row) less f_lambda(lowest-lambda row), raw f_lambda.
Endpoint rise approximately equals 0.22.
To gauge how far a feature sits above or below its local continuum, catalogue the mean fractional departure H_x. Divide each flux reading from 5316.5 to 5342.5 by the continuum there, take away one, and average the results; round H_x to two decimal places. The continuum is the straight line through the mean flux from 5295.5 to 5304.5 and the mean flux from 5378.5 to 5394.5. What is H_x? -0.01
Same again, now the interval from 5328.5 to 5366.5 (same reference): 0.02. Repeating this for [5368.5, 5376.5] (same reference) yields -0.02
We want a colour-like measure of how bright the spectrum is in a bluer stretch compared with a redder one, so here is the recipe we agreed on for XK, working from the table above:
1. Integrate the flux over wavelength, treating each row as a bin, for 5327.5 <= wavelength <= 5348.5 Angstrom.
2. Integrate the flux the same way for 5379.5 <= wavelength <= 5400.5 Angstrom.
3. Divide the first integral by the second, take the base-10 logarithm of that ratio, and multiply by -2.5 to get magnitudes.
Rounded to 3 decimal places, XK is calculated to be 0.028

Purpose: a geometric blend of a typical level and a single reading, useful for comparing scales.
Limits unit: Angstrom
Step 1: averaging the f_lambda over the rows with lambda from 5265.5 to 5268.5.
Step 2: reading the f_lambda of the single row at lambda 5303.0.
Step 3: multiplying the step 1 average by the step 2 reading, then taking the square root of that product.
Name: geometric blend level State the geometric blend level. 4.3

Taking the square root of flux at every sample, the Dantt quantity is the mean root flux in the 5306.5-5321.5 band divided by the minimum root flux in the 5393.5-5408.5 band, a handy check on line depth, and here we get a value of 1.07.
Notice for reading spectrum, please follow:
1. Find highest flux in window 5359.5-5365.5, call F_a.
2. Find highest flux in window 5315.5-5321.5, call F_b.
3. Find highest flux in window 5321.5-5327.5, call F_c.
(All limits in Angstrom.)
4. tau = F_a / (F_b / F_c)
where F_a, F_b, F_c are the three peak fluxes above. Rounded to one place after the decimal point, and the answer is 4.8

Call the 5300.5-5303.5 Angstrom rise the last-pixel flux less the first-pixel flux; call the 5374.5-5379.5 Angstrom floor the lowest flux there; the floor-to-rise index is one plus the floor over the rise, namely 15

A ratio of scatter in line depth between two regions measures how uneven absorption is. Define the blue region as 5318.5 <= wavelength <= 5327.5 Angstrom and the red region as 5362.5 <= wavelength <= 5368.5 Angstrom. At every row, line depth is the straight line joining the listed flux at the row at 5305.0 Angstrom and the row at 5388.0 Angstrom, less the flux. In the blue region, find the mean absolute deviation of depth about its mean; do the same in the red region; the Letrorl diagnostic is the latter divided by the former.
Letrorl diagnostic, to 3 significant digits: 1.03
